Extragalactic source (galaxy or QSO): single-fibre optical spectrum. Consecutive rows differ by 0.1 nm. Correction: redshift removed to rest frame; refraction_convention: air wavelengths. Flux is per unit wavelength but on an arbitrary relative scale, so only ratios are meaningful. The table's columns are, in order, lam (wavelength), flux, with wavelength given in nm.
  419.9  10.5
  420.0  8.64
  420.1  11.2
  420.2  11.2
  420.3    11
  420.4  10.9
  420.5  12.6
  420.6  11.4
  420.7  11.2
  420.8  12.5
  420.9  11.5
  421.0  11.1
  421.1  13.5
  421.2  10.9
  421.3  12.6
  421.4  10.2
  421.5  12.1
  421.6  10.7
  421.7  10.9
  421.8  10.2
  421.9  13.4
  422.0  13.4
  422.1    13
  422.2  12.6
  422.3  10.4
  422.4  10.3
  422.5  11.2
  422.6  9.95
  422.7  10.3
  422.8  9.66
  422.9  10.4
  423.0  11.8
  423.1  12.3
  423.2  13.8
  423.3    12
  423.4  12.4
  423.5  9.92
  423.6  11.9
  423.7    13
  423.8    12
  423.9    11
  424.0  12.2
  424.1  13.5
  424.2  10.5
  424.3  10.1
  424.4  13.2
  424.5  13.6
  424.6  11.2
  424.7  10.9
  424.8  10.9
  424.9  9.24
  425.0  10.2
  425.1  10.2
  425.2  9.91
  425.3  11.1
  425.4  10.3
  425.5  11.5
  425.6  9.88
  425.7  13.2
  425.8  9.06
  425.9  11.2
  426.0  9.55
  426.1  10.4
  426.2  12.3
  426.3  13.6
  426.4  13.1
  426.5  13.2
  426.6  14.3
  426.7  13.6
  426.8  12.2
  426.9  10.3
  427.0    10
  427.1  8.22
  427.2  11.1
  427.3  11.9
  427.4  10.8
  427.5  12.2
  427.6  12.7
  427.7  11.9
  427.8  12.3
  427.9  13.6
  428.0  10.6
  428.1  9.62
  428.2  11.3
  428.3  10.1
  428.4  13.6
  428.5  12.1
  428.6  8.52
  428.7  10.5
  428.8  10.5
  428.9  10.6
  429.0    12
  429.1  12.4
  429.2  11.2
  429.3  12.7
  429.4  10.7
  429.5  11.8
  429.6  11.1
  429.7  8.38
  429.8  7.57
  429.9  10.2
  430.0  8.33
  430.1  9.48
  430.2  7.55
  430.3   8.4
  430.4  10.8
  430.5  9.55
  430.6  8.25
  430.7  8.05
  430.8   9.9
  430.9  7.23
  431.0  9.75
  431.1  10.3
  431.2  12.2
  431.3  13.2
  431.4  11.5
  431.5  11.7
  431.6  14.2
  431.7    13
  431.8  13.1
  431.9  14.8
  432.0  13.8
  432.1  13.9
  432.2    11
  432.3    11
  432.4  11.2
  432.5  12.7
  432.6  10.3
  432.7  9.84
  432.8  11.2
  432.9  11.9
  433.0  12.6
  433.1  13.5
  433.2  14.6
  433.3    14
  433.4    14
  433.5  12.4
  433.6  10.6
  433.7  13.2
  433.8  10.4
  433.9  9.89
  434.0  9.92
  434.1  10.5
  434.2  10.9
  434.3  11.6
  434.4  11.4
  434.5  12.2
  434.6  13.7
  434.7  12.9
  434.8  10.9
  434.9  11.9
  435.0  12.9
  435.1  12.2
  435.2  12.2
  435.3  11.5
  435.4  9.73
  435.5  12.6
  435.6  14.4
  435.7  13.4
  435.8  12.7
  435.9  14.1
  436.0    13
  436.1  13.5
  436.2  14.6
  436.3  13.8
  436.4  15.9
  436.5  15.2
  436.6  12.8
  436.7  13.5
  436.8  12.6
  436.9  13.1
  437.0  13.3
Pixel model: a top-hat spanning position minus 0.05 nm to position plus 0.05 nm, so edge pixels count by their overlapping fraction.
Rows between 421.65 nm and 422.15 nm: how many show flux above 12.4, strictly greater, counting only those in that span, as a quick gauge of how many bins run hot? 3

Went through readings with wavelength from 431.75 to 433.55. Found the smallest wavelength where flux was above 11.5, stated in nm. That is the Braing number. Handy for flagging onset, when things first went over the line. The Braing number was 431.8 nm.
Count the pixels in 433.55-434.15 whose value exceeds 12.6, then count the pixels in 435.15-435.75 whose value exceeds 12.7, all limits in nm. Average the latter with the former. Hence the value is 1.5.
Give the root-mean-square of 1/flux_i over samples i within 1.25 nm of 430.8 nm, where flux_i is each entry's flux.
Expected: 0.102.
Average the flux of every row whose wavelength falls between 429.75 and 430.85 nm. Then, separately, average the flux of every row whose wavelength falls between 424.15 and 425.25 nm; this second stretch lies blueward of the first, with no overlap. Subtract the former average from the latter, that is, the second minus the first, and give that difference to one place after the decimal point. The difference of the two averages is 2.0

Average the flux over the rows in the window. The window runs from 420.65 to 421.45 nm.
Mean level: 11.7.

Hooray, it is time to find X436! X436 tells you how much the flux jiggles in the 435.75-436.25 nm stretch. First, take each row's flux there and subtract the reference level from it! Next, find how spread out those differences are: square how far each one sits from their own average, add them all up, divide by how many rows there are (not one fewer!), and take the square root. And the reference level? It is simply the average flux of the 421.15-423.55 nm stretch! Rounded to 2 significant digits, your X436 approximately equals 0.70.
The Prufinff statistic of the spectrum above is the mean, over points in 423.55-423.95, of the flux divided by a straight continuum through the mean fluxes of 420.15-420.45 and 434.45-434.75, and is 1.04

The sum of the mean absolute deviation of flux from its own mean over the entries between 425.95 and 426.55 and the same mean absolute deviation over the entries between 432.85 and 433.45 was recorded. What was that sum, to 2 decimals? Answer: 2.16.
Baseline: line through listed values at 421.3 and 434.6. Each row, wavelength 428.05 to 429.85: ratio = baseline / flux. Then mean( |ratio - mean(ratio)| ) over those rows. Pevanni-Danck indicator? 0.147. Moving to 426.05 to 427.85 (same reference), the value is 0.122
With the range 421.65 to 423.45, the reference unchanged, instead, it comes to 0.113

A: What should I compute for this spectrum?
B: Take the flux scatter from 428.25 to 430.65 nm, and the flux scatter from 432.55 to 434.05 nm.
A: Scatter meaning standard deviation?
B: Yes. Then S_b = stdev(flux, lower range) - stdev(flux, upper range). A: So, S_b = 0.0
